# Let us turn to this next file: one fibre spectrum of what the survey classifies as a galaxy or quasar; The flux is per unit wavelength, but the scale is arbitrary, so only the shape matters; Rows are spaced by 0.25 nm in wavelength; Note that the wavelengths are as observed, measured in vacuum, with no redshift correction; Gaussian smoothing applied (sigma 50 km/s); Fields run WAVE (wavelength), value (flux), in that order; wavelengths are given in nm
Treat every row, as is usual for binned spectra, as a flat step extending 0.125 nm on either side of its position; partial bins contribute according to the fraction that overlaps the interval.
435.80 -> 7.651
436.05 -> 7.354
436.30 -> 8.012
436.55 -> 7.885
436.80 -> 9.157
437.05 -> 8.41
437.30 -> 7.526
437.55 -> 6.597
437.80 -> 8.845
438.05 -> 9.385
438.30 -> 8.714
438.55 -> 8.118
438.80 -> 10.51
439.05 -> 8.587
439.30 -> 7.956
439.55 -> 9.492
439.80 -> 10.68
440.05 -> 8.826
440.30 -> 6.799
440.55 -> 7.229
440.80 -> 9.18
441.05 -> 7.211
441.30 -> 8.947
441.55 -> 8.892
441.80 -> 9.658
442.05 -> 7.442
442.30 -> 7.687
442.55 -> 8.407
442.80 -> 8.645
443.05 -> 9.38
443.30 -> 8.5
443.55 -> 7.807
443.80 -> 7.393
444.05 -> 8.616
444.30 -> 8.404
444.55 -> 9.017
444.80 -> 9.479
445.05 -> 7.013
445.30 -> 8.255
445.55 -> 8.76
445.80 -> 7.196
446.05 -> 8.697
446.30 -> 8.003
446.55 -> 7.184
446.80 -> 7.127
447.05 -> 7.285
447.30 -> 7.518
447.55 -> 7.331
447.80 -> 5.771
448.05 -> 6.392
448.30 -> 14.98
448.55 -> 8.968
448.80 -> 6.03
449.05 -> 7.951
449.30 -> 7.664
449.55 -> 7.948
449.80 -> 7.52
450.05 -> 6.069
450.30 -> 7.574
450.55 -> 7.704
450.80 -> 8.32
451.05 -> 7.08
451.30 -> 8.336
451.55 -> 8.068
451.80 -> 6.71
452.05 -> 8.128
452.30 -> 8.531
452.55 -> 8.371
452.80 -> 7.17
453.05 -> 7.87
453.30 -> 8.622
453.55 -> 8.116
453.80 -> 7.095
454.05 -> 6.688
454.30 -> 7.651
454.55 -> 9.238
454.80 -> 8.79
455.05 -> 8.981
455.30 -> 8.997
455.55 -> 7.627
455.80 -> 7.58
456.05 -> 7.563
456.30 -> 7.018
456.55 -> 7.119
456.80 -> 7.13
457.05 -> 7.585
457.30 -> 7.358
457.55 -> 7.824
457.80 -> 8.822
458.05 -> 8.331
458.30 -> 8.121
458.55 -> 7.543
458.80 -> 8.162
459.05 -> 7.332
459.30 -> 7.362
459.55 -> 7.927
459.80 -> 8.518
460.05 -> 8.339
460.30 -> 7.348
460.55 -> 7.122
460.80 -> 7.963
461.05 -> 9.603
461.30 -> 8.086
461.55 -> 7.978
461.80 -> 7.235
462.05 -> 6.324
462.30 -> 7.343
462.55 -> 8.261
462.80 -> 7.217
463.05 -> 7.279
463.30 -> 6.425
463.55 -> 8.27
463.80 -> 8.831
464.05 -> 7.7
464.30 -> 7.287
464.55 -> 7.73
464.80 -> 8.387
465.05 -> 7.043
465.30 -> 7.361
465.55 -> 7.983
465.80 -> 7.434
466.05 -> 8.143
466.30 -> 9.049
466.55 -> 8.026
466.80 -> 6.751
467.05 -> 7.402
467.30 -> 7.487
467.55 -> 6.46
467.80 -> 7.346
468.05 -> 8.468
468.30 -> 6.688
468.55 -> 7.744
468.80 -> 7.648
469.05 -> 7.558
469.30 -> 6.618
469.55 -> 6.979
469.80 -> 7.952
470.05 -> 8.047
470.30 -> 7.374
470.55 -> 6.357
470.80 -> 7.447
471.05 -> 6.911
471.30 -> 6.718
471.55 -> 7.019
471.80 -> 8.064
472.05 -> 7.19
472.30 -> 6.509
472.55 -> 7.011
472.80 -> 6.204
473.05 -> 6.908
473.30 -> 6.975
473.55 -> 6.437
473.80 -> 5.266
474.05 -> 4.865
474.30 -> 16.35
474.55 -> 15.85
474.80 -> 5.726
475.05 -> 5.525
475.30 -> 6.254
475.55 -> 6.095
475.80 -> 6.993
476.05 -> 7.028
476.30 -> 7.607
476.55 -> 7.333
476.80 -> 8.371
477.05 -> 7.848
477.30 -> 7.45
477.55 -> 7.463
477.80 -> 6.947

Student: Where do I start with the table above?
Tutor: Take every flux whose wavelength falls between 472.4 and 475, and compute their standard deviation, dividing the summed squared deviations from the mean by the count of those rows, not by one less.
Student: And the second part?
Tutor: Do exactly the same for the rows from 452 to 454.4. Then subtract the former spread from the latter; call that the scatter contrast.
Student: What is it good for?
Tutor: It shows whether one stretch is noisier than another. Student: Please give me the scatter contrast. -3.4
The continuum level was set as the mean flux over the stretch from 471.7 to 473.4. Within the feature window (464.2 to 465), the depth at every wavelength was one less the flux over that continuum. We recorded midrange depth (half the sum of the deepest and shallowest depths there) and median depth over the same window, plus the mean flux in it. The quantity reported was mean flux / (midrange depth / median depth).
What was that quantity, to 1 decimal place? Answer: 6.8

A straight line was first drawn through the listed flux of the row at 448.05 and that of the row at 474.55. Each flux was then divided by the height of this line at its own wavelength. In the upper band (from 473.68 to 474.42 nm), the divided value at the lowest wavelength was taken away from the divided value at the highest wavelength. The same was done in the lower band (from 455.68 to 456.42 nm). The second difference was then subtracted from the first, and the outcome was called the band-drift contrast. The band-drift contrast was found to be 0.78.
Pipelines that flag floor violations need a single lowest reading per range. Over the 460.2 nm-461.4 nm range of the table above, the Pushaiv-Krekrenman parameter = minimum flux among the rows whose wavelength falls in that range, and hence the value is 7.122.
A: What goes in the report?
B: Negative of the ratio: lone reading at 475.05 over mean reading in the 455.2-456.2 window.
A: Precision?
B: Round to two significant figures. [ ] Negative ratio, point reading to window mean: -0.70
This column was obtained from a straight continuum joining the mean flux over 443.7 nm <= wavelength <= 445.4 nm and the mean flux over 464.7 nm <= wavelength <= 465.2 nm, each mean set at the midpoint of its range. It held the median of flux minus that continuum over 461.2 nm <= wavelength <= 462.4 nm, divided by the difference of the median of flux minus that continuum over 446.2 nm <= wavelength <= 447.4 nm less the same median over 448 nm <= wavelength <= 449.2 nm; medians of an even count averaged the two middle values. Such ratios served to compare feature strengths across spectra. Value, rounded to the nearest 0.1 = 0.6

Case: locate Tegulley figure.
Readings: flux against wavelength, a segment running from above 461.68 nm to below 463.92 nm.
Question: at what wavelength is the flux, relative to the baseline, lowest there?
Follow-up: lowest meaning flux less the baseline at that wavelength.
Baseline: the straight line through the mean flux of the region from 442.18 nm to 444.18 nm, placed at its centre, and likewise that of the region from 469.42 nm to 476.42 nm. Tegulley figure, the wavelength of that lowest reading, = 462.05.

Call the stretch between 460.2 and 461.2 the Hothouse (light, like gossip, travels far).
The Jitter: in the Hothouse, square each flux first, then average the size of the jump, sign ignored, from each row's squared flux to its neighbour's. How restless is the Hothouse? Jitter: 15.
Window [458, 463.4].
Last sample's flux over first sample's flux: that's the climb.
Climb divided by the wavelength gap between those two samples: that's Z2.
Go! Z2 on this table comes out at -0.36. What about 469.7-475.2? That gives -0.46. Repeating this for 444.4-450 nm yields -0.29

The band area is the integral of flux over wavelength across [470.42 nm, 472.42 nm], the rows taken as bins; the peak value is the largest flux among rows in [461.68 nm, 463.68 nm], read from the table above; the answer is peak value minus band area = -5.8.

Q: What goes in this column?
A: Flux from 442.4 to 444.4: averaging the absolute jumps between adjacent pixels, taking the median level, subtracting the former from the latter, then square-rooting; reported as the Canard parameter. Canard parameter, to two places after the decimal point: 2.80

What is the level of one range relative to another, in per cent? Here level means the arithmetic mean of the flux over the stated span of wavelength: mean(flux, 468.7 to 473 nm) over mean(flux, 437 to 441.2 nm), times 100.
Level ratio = 84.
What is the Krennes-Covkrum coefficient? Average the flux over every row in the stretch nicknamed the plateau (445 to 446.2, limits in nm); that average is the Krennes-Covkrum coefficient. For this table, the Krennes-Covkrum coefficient 8.0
